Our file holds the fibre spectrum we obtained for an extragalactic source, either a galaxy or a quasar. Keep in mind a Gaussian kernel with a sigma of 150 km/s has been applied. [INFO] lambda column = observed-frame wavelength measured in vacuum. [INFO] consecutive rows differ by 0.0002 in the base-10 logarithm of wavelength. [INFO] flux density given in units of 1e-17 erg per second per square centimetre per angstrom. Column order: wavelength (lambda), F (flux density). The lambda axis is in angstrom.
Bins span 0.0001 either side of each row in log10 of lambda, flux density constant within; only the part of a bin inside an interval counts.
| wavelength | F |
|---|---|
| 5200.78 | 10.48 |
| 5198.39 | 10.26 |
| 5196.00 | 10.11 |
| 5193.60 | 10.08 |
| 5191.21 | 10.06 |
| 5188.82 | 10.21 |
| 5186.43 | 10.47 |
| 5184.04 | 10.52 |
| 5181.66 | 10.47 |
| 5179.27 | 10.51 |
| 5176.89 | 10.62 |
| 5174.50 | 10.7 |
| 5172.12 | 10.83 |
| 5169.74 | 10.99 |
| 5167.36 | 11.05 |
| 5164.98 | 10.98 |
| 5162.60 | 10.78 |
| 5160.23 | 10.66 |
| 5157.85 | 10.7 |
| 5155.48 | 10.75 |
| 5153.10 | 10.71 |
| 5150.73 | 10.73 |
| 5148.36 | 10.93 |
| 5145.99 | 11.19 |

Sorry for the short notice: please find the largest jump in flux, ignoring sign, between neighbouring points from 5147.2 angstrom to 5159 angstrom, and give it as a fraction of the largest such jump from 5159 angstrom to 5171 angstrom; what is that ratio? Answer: 1.0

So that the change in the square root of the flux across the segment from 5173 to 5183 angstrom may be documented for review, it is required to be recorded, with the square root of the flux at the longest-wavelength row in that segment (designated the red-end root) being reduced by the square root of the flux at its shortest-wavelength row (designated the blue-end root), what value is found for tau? -0.04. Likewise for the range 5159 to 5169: 0.06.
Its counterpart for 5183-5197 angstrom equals -0.06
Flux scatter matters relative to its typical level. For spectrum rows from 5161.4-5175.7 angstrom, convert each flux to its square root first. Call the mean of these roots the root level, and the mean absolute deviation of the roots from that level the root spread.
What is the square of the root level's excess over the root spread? 10.8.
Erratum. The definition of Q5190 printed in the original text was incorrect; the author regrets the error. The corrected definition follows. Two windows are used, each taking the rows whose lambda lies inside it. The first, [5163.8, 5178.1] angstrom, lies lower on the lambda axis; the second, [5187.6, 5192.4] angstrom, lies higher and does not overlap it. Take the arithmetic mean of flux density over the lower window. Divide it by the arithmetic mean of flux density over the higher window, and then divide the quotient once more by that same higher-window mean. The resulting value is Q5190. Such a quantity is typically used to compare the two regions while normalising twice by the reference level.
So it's 0.1057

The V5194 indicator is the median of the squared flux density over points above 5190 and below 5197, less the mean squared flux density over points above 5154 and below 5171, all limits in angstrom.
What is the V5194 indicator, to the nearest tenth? -16.0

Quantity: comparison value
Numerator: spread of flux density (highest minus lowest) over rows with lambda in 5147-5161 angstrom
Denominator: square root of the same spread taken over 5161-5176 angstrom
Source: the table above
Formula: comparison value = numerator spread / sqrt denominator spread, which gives 0.46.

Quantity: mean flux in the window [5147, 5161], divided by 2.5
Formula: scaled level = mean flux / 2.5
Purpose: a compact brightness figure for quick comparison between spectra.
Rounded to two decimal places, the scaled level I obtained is 4.30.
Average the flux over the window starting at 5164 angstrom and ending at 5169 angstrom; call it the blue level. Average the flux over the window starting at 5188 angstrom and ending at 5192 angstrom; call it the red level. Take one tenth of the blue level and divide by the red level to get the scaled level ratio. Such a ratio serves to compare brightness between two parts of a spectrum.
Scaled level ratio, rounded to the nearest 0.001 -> 0.109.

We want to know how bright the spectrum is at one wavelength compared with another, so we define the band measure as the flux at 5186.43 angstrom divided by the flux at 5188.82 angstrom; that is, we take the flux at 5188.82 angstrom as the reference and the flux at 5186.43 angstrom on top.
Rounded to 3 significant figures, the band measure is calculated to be 1.03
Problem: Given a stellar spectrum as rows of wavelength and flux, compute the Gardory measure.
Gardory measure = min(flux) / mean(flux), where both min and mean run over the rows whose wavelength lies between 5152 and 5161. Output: 0.996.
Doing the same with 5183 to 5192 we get 0.975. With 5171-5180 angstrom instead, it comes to 0.985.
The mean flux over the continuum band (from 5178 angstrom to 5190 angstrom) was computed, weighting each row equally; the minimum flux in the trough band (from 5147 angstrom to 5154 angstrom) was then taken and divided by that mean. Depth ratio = 1.026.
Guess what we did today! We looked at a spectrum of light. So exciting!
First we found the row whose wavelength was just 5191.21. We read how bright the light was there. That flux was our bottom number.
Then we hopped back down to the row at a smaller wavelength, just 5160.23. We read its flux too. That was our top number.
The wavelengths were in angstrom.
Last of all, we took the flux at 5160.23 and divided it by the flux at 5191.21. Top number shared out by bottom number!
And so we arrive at 1.06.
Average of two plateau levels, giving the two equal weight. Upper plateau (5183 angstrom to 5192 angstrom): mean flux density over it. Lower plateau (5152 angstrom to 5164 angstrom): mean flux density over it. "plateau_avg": 10.5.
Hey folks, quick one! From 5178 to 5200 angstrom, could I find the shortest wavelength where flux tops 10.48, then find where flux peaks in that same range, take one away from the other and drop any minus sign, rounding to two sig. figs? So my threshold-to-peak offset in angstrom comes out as 4.8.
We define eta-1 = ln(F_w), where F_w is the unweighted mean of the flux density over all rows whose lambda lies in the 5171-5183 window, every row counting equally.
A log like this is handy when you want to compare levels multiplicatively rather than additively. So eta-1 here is 2.36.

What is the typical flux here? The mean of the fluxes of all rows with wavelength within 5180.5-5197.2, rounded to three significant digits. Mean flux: 10.3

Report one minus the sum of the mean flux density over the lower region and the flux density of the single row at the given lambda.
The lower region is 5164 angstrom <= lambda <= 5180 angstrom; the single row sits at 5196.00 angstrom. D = -19.9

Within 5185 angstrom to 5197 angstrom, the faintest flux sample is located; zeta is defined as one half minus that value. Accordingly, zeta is -9.6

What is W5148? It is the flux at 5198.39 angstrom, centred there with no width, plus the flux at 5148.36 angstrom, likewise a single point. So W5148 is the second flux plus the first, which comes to 21.2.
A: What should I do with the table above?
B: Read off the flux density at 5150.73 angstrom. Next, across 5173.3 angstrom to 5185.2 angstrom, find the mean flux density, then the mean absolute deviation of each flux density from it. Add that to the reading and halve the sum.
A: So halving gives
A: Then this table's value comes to 5.40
